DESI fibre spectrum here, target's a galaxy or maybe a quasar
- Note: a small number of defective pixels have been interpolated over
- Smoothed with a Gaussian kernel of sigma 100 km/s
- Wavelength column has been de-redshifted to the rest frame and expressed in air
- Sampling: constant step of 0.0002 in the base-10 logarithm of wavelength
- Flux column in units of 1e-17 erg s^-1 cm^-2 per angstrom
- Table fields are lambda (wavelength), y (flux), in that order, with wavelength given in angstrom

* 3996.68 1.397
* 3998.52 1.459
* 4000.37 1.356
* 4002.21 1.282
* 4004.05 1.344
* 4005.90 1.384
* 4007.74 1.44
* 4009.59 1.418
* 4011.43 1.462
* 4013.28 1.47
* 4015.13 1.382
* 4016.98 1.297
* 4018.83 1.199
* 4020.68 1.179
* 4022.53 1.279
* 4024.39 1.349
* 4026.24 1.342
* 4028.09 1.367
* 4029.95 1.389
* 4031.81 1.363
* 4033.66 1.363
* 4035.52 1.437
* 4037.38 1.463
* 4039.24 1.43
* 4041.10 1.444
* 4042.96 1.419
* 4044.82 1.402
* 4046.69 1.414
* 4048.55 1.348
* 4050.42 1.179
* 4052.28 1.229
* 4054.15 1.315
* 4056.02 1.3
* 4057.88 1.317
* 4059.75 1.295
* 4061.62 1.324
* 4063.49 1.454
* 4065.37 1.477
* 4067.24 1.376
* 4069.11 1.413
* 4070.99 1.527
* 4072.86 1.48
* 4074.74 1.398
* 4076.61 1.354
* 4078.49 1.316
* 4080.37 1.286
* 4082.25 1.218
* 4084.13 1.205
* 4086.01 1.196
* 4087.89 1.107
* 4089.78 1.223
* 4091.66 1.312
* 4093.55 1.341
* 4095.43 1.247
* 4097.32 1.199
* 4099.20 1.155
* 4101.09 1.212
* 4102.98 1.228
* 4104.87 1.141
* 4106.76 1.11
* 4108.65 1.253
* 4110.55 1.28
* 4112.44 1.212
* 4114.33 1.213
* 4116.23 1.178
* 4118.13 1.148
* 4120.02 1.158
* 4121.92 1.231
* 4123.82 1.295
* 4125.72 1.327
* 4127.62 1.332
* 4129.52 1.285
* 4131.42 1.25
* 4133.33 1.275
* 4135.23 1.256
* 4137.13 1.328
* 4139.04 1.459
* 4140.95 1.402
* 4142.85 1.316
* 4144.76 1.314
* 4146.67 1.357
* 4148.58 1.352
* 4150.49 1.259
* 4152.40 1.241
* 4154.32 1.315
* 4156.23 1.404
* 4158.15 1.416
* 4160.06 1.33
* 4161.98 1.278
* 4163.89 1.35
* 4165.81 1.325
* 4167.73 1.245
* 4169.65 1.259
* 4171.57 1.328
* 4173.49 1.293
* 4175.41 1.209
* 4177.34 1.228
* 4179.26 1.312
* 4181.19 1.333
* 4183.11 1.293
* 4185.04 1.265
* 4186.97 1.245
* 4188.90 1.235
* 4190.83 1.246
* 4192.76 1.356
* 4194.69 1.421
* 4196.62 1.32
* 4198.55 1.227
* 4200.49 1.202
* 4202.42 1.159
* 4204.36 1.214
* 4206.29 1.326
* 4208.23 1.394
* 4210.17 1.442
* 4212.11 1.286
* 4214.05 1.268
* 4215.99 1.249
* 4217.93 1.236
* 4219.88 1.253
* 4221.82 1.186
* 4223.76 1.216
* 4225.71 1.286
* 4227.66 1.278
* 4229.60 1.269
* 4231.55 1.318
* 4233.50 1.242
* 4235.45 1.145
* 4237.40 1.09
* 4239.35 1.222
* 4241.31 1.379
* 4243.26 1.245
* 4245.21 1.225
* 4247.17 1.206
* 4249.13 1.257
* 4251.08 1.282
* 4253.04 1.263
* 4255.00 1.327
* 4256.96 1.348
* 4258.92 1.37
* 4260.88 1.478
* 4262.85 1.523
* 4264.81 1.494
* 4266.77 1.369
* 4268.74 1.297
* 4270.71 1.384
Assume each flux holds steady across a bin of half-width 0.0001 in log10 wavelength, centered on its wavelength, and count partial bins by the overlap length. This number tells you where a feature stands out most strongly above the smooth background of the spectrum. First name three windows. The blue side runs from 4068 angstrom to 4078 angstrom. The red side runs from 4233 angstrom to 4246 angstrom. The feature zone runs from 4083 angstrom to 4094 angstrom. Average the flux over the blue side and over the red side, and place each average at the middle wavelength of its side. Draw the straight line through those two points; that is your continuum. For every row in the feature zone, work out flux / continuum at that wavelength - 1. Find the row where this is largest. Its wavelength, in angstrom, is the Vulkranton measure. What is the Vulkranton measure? 4093.55 angstrom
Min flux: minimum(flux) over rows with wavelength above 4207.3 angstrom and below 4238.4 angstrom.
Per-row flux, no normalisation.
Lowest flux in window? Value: 1.09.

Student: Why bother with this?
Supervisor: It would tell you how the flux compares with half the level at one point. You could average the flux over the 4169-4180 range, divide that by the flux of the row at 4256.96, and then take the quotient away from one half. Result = -0.44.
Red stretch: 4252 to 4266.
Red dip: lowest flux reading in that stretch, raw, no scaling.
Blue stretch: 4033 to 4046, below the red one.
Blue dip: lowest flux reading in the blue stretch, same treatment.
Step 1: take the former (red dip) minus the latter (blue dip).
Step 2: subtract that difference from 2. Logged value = 2.10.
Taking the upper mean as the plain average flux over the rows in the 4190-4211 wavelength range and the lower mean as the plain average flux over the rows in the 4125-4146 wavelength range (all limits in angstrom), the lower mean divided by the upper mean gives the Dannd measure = 1.02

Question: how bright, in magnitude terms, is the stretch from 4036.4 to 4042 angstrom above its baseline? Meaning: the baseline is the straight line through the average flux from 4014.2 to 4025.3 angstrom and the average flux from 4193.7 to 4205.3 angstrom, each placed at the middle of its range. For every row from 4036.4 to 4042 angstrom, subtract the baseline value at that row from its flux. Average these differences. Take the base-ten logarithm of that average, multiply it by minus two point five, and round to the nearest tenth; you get 1.9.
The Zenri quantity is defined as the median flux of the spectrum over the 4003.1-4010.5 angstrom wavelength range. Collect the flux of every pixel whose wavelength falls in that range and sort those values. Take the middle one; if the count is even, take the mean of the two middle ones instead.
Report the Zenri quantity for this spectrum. 1.40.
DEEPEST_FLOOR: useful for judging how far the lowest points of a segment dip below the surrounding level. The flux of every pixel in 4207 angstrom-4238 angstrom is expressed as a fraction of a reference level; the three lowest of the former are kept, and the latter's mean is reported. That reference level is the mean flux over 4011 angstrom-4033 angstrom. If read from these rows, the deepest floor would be 0.85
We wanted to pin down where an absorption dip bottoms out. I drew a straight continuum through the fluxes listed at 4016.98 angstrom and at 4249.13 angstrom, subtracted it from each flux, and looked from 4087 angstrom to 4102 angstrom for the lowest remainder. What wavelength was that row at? 4087.89 angstrom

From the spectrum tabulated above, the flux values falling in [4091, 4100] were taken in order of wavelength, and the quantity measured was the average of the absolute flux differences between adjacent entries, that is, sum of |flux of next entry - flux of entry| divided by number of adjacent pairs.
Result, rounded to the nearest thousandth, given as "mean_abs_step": 0.054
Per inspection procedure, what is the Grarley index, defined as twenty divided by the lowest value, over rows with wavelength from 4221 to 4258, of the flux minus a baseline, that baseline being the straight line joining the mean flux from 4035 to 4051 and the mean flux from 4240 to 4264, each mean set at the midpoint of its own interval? -83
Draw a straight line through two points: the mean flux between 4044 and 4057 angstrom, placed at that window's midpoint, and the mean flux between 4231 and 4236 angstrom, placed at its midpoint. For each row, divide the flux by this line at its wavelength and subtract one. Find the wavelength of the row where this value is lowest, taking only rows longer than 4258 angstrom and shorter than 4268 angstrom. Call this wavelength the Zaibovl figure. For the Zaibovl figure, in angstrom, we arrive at 4258.92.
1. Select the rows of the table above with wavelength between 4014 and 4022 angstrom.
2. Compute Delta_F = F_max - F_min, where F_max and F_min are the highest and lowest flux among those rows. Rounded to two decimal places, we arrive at 0.20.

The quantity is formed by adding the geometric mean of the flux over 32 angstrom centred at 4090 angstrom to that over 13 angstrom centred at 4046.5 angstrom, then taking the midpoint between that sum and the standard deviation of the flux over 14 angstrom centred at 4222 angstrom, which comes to 1.31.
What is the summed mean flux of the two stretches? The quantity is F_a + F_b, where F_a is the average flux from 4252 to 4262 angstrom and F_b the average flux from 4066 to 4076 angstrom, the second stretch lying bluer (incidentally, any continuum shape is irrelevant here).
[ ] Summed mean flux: 2.80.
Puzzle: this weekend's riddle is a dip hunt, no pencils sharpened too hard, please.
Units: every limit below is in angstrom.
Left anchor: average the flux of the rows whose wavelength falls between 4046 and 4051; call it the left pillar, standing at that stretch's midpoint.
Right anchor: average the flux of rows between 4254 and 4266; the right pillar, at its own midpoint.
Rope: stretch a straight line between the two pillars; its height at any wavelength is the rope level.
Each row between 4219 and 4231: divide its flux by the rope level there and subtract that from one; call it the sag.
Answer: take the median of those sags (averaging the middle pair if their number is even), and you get 0.10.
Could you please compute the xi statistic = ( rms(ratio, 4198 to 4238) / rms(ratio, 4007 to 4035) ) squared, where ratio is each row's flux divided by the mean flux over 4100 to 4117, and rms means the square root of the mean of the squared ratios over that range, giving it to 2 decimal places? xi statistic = 0.86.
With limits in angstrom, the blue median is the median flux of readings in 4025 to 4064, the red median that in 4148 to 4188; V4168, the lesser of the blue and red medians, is 1.293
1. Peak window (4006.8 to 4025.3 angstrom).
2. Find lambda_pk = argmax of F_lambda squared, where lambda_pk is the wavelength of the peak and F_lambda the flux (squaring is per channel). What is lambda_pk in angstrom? 4013.28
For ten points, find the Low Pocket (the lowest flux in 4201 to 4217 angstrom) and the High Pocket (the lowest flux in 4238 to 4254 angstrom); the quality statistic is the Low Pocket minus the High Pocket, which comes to -0.05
